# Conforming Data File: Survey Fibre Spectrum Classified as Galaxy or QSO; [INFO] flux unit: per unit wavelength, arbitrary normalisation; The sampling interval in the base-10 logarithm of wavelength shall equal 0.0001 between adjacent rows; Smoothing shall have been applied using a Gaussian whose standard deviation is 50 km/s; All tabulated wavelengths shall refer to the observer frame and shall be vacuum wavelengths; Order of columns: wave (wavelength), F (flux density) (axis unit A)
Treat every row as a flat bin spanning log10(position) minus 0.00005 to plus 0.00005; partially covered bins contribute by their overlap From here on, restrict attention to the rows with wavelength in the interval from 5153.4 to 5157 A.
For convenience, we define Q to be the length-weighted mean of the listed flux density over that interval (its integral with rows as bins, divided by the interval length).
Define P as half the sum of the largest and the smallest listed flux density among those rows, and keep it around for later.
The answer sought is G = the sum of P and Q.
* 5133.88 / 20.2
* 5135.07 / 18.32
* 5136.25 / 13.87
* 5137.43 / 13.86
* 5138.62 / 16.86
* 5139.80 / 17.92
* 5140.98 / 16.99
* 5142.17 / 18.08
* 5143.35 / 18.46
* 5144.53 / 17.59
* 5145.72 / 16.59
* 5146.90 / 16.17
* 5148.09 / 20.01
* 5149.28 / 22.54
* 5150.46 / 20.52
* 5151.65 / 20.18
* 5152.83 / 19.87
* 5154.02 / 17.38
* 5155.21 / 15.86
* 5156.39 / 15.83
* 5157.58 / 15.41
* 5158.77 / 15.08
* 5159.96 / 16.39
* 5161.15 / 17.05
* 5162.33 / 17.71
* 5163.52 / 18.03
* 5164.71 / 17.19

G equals 33.0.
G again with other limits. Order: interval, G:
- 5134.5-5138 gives 31.5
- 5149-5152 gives 42.4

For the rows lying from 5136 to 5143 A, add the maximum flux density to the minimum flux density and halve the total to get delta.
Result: 16.0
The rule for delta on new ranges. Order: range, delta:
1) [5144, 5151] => 19.4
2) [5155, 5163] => 16.4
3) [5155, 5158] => 15.6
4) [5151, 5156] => 18.0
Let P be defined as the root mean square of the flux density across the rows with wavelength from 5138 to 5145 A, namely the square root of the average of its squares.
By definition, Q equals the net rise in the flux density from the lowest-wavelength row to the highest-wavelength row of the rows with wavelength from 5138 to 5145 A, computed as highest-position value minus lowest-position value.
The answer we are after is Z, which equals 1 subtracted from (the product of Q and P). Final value 12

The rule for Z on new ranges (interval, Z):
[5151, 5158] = -85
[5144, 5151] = 55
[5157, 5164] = 43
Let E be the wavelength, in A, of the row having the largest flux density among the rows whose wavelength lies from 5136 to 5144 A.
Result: 5143.35 A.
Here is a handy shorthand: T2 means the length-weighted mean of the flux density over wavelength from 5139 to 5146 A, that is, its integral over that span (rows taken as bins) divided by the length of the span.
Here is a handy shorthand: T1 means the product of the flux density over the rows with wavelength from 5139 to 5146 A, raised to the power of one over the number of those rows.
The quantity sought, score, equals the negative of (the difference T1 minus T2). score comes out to 0.045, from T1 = 17.6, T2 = 17.6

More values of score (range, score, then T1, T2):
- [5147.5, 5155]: -0.166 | 20.0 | 19.9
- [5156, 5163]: 0.054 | 16.2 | 16.3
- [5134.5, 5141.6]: 0.101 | 16.2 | 16.3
